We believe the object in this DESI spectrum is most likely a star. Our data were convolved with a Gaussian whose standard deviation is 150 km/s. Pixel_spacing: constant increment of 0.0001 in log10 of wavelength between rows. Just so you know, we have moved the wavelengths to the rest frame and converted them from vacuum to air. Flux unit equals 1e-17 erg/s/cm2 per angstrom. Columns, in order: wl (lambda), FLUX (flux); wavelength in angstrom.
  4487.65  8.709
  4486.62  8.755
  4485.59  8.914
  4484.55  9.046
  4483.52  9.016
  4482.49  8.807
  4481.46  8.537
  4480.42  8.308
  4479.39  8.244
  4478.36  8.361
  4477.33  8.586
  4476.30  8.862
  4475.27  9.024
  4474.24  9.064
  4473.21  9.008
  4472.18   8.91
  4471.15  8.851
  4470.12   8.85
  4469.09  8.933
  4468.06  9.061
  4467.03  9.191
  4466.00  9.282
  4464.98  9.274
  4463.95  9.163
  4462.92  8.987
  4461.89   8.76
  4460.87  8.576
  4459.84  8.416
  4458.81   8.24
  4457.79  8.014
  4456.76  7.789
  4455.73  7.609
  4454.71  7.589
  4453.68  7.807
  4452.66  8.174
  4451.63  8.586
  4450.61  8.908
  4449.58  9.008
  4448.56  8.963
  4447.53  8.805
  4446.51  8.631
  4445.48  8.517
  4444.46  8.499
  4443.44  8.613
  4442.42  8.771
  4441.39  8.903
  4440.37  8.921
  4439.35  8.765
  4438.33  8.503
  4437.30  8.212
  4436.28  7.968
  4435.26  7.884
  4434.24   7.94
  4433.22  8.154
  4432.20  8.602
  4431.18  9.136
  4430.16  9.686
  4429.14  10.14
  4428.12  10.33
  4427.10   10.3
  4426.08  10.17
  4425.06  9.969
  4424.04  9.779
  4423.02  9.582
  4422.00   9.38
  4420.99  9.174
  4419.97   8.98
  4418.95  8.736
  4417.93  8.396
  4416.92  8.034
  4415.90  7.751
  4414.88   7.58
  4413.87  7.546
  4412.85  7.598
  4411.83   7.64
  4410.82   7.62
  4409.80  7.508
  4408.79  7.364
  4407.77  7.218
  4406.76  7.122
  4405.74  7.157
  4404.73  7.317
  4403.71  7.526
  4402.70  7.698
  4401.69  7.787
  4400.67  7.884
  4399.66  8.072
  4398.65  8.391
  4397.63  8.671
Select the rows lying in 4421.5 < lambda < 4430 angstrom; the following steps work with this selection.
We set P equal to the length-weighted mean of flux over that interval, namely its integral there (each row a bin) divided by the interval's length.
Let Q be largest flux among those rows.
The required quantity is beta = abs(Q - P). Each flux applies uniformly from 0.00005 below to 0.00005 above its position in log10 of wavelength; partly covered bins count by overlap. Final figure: 0.4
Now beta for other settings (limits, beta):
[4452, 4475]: 0.7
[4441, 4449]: 0.3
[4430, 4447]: 1.1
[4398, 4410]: 0.8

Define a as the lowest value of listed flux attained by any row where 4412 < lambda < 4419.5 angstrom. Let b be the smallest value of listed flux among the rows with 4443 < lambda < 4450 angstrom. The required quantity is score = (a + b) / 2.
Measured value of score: 8.02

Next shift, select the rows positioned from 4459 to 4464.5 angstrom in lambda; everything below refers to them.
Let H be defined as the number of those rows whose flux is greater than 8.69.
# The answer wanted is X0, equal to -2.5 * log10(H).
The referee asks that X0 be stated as -1.2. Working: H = 3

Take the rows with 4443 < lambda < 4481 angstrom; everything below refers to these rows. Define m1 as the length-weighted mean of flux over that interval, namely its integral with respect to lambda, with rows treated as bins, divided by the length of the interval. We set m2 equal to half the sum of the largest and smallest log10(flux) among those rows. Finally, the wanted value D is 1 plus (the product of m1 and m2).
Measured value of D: 9.0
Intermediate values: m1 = 8.6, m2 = 0.924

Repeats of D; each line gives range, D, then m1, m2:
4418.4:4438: 9.7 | 9.2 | 0.955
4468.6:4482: 9.2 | 8.7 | 0.937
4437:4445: 9.1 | 8.7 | 0.932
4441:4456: 8.8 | 8.5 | 0.917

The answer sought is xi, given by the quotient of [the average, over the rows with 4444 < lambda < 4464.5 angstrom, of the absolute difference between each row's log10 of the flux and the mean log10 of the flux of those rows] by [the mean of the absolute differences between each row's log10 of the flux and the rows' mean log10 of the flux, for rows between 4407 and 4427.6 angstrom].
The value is 0.44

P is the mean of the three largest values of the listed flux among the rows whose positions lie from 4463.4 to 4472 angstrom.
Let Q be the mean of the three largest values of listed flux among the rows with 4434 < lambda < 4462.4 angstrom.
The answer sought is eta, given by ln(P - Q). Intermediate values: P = 9.2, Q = 8.96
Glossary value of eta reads -1.3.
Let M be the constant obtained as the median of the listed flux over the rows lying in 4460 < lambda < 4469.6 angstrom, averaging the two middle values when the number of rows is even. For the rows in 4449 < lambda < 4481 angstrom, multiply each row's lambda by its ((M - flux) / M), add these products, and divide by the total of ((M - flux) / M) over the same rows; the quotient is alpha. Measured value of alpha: 4461.5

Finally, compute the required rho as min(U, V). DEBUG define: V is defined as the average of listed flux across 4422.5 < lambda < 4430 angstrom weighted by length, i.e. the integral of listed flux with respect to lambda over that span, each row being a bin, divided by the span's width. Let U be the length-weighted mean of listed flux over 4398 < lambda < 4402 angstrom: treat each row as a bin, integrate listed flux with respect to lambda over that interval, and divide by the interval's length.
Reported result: 8.05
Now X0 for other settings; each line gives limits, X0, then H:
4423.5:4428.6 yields -1.7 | 5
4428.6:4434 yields -1.2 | 3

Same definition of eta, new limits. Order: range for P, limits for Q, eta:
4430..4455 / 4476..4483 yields -0.6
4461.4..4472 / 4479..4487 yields -1.4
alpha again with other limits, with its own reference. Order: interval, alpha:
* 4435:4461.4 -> 4449.4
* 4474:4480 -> 4478.3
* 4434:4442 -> 4436.4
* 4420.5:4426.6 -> 4424.5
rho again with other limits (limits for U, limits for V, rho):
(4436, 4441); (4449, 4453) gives 8.51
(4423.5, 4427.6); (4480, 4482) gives 8.41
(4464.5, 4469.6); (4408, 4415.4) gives 7.54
